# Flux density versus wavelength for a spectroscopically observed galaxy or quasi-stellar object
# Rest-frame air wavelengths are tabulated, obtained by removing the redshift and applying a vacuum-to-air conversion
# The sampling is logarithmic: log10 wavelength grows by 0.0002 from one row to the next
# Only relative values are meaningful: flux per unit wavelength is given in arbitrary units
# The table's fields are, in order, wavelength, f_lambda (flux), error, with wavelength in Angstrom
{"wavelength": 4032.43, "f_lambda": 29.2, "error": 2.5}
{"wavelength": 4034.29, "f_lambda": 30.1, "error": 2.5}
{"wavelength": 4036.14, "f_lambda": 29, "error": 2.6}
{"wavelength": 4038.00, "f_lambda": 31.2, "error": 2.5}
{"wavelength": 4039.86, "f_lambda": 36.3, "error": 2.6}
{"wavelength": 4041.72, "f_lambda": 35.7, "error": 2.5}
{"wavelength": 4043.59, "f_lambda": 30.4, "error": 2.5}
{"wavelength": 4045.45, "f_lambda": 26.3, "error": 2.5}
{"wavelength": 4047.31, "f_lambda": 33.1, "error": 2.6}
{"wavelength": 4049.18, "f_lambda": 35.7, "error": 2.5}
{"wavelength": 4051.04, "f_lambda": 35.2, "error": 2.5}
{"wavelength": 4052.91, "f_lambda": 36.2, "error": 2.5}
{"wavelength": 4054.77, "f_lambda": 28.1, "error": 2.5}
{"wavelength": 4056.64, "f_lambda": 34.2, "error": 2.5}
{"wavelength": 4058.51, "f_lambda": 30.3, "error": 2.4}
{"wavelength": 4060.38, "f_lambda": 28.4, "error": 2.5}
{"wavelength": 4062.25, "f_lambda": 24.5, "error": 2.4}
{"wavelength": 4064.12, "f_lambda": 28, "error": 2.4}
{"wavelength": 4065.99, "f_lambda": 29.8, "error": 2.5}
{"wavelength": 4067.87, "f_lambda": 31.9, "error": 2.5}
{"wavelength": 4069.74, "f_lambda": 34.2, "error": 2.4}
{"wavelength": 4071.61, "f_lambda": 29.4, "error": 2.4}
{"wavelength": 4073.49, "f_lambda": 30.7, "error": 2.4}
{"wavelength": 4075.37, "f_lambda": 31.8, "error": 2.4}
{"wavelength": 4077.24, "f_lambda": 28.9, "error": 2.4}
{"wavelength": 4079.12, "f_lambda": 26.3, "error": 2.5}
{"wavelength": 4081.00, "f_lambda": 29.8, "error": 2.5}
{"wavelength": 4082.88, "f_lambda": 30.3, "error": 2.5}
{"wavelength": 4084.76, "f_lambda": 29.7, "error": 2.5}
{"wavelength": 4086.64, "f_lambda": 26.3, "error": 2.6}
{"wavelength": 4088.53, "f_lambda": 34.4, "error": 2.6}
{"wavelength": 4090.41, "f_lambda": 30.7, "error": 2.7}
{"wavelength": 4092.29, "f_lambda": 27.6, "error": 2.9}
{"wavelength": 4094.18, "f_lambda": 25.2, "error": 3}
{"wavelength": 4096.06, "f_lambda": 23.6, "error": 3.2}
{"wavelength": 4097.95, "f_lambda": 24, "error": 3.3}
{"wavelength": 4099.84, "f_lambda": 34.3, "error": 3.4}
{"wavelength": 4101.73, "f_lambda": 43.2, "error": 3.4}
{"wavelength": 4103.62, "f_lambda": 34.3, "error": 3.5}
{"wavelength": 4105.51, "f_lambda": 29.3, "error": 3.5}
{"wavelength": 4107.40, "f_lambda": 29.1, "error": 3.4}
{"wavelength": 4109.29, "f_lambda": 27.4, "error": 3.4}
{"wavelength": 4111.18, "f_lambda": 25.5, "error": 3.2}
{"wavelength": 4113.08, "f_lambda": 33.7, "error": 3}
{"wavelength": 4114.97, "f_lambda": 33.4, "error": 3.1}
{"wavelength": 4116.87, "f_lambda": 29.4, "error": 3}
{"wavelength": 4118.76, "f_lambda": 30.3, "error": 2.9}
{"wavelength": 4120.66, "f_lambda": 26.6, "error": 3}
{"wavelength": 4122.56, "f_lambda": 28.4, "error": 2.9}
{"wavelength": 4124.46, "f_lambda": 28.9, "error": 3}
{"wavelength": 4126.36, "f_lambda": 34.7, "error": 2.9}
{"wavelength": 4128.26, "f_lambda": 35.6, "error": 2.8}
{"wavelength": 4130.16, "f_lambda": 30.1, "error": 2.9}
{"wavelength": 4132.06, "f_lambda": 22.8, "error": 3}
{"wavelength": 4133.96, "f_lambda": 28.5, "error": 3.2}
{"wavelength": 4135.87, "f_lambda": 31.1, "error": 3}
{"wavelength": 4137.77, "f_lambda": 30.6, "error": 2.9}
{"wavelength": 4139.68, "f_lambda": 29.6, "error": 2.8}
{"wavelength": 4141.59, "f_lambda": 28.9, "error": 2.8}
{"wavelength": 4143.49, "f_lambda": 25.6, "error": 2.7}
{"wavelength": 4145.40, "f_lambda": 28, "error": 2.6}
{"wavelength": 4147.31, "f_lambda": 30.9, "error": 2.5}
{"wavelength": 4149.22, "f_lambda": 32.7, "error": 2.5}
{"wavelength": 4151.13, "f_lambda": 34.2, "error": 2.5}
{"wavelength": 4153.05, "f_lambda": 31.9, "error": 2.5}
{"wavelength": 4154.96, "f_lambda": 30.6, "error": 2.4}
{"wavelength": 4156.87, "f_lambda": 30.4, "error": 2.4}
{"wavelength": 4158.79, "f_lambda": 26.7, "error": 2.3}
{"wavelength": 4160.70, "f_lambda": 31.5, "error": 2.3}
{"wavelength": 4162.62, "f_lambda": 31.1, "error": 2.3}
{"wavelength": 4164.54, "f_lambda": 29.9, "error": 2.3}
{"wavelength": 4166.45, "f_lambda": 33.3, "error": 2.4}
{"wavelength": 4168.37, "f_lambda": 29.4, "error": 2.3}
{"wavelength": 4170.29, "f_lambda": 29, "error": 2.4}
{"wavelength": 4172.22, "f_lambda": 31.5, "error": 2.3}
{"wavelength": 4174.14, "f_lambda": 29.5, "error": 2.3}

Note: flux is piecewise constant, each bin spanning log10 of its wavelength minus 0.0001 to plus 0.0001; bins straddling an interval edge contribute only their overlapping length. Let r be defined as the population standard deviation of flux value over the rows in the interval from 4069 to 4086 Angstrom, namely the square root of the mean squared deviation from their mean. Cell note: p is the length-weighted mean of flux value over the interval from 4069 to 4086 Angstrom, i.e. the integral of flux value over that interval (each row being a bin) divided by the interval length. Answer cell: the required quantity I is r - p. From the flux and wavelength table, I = -28.0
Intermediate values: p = 30.0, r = 2.0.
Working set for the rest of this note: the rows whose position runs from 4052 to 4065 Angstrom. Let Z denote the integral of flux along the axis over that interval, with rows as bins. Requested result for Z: 389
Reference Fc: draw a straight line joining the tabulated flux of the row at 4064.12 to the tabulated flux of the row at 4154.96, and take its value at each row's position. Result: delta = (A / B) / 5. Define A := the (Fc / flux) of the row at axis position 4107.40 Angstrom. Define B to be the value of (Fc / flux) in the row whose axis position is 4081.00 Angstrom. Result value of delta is 0.210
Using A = 1.00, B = 0.96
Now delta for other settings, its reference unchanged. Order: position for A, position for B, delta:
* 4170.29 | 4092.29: 0.205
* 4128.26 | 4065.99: 0.178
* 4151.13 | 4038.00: 0.204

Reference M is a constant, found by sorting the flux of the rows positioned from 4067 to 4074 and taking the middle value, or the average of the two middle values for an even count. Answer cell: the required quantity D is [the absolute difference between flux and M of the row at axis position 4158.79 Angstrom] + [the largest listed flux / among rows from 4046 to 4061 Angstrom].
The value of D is 40.8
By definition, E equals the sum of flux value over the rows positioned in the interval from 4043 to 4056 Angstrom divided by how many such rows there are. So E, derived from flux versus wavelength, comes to 32.1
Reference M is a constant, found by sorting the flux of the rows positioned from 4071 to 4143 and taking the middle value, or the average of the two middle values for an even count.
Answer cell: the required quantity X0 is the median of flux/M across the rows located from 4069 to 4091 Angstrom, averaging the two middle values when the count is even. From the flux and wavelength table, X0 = 1.02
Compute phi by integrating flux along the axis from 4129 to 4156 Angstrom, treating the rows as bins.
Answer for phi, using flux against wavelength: 803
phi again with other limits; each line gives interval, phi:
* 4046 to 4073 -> 844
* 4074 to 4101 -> 781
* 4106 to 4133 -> 802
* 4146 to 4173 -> 834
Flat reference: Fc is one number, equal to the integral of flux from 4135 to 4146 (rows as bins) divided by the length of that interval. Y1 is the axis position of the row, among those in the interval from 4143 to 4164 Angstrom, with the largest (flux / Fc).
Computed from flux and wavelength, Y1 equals 4151.13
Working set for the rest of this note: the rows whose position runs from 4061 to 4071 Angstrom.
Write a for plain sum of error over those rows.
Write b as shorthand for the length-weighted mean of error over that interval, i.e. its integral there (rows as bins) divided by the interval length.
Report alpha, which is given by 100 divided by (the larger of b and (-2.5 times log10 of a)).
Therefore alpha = 41.0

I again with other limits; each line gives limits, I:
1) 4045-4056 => -28.9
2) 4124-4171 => -27.5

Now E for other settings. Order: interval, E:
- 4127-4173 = 30.2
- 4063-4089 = 30.1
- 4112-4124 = 30.3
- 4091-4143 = 29.9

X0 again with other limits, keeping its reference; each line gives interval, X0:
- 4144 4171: 1.04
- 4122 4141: 1.01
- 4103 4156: 1.01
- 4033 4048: 1.04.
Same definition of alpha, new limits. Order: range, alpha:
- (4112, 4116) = 32.8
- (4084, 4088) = 39.2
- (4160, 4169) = 43.1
